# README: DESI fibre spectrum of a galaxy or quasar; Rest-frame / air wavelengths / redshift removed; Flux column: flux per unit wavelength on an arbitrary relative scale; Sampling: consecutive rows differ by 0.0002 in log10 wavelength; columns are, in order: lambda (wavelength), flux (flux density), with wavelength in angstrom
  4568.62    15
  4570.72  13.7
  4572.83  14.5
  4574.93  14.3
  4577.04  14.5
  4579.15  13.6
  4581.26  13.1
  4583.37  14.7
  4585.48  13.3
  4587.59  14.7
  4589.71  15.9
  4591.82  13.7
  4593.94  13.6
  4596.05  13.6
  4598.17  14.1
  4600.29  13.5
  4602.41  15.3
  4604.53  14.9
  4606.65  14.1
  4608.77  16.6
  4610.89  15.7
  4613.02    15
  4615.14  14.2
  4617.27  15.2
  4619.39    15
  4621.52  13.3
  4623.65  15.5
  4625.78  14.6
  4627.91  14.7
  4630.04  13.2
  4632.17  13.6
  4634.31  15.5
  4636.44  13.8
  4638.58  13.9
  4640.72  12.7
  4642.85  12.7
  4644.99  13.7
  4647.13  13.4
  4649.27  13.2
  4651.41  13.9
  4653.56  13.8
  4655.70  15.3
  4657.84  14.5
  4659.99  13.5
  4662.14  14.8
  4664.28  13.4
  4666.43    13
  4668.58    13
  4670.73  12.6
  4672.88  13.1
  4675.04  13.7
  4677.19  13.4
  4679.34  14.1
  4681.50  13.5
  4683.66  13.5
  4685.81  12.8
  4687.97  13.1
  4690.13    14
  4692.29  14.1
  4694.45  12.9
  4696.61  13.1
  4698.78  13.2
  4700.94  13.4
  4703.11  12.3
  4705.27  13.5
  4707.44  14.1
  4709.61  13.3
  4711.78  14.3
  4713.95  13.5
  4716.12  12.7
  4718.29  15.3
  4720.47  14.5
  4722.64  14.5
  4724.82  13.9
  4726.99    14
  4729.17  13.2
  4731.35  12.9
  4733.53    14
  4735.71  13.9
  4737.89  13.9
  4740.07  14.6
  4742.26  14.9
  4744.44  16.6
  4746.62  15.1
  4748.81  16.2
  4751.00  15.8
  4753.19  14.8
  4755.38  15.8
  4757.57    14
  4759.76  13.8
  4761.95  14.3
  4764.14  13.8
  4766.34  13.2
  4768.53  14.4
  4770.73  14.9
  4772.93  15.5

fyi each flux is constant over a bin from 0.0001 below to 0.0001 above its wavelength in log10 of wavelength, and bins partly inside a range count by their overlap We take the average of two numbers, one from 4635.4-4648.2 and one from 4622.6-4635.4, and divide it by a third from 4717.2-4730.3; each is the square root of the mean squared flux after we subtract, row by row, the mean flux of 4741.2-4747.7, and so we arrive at 1.2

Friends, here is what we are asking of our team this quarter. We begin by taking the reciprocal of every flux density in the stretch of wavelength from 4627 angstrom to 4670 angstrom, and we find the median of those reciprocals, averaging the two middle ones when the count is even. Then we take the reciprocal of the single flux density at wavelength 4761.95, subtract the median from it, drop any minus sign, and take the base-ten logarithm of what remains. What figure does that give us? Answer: -2.48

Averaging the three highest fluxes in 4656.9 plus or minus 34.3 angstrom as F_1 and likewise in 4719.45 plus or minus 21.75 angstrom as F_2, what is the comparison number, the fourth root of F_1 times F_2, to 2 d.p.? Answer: 3.89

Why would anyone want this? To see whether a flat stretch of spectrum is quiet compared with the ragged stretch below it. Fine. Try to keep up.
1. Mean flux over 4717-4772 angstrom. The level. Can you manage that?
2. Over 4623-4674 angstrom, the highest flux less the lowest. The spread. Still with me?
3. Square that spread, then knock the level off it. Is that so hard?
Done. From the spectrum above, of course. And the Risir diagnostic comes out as -6.1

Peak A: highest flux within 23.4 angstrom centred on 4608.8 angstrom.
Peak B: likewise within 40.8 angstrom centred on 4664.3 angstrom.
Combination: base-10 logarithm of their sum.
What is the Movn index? 1.50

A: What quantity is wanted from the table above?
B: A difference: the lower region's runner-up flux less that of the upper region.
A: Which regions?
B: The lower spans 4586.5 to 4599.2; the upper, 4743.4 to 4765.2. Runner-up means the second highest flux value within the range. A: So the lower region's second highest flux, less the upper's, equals -1.5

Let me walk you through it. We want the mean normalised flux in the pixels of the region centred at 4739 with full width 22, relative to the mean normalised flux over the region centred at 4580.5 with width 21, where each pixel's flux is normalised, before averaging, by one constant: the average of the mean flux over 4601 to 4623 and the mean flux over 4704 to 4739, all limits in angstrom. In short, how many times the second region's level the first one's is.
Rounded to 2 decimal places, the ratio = 1.02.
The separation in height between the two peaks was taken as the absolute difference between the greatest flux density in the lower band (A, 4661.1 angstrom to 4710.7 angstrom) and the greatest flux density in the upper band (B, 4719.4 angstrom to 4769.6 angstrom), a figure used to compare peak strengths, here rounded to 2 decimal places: 1.80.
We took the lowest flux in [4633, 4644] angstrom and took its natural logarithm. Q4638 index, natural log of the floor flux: 2.54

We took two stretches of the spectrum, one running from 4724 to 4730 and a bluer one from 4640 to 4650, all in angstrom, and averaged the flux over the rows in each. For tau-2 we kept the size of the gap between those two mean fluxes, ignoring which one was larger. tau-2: 0.56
